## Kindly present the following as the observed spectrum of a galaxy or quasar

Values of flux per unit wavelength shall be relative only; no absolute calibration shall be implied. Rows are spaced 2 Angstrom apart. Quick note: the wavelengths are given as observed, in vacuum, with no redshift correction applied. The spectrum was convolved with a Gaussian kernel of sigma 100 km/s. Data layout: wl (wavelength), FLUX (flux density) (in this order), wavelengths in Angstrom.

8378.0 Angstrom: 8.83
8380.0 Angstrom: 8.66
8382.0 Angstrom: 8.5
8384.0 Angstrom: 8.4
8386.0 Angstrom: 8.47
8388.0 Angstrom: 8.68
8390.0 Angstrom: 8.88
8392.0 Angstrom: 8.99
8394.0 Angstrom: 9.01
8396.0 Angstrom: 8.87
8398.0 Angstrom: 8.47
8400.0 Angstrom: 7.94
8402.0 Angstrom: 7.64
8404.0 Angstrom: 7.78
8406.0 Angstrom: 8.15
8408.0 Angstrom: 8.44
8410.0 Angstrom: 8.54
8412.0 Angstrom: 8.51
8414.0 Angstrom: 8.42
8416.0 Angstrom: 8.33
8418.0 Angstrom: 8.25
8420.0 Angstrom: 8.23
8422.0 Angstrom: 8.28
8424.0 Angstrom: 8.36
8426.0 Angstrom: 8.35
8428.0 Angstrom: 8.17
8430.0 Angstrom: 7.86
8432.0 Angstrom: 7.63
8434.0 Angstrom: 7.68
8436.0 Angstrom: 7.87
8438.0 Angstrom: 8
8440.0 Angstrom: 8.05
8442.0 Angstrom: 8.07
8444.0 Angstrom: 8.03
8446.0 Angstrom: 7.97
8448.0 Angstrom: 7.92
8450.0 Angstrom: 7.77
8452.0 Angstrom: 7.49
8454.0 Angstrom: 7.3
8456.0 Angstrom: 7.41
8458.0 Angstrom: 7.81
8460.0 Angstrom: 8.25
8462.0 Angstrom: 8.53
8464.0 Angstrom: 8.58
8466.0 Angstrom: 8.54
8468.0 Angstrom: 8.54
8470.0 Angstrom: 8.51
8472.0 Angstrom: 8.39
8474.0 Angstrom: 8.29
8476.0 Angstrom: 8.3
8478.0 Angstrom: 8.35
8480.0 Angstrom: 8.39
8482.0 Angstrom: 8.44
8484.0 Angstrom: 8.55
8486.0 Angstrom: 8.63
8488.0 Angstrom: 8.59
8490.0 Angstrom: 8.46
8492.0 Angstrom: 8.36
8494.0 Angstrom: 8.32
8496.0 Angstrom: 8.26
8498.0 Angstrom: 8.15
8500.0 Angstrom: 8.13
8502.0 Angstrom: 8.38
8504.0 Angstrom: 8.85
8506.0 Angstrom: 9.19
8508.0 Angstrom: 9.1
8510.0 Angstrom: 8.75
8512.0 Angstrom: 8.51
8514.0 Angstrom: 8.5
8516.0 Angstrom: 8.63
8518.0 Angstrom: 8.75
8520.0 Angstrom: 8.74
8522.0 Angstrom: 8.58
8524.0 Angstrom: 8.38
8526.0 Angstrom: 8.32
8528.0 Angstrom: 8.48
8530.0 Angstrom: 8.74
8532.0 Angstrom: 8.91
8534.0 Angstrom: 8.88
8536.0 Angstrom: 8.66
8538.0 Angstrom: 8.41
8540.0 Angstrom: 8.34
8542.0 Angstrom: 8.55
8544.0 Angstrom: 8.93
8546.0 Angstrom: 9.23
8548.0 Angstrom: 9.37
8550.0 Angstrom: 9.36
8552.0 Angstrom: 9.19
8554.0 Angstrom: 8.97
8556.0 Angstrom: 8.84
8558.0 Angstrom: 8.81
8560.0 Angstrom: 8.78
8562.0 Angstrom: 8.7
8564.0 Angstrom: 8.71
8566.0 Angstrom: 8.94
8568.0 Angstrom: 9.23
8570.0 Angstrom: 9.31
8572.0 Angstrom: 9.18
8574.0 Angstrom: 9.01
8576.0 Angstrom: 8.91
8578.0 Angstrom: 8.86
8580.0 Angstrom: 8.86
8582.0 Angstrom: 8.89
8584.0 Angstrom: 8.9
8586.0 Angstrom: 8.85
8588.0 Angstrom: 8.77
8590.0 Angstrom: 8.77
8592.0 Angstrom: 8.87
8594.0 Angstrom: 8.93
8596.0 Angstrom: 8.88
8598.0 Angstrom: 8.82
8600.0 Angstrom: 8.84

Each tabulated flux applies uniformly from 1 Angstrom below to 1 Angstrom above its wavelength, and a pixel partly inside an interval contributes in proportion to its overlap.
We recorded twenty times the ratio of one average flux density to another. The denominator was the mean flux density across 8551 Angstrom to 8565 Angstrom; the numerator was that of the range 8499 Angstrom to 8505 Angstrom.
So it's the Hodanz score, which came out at 19.1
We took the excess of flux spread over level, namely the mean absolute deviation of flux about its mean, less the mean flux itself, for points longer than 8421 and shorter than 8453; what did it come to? -7.8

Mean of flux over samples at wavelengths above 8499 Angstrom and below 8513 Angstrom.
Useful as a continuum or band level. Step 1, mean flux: 8.7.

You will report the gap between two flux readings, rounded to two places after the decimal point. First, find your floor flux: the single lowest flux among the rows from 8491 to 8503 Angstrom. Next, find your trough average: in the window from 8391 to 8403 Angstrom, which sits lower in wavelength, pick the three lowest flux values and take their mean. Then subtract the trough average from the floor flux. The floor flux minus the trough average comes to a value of 0.11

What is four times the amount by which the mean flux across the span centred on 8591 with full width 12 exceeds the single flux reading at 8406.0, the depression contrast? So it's 2.8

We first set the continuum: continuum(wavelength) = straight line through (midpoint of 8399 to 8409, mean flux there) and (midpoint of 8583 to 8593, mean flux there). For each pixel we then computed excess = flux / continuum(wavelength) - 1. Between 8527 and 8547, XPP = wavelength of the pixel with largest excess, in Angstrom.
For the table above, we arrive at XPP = 8546.0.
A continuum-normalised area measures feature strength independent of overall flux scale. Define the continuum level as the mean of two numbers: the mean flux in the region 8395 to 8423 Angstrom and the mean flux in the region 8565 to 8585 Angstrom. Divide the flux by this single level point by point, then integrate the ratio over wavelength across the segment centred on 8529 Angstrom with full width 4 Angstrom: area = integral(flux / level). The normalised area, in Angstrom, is 3.99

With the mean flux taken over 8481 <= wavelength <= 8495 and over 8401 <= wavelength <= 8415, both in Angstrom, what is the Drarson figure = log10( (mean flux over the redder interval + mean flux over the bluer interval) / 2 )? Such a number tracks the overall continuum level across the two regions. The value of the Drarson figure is 0.921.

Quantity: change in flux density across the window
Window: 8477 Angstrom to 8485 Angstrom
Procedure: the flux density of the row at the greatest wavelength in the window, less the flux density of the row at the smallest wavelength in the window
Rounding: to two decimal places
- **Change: 0.20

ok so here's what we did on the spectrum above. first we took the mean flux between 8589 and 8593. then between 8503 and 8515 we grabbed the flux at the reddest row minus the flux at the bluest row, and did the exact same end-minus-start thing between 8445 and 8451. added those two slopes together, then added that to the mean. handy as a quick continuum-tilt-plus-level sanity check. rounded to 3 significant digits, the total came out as 8.27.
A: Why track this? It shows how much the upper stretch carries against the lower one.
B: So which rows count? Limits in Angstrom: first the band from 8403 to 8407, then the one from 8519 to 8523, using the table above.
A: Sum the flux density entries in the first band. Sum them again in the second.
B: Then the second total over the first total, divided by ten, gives 0.109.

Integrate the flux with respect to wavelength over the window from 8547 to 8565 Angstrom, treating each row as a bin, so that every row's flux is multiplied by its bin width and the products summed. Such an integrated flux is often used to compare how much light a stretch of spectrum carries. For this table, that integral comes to 161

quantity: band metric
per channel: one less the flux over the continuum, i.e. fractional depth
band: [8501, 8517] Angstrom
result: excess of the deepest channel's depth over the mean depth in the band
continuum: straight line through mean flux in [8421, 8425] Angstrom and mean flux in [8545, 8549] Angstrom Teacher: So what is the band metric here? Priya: 0.0341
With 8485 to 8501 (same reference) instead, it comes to 0.0320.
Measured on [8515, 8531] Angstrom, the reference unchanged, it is 0.0307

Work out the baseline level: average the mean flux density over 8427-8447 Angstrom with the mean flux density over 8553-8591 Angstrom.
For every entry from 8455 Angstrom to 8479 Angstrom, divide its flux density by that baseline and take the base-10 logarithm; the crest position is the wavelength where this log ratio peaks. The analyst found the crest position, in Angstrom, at 8464.0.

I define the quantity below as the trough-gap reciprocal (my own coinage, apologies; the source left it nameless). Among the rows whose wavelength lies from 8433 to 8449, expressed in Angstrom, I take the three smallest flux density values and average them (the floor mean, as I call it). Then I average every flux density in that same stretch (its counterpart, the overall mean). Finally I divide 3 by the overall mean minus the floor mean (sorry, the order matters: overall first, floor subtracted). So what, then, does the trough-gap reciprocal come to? 24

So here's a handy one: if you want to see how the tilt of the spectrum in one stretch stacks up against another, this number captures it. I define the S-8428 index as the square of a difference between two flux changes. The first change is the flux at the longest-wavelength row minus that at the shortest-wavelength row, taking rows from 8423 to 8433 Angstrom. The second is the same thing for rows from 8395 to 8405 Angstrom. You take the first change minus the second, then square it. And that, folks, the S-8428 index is 0.13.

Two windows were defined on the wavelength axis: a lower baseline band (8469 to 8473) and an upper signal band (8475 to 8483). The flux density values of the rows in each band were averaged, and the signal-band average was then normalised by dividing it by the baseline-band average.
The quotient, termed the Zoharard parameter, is 0.99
